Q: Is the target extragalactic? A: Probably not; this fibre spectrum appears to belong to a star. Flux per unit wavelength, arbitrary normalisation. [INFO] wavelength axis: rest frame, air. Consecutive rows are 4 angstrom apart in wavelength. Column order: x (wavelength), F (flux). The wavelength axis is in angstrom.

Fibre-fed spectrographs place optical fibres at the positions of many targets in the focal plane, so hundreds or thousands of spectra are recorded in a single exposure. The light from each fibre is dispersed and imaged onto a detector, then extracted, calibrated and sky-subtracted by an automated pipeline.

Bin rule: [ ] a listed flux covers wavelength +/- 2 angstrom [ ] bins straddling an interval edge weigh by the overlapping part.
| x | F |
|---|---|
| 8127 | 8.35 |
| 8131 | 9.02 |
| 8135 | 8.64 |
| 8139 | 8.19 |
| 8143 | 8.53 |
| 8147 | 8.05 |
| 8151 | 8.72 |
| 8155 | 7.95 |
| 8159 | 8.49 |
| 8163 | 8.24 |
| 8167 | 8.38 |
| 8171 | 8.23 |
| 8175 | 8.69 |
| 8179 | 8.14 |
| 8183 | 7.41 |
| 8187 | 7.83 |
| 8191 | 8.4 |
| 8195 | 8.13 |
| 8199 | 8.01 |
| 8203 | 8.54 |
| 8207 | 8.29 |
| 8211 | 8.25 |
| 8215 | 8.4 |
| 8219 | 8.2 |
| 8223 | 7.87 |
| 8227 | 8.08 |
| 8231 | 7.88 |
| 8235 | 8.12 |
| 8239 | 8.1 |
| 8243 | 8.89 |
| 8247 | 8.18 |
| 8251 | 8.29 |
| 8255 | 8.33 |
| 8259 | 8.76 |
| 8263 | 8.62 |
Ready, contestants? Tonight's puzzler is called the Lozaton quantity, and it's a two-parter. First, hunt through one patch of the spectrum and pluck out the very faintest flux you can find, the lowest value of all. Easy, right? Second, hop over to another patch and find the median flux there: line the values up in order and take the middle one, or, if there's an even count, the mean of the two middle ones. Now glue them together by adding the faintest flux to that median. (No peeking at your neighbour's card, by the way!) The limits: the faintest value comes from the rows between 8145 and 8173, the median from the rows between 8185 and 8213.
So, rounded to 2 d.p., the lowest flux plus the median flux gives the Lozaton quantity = 16.20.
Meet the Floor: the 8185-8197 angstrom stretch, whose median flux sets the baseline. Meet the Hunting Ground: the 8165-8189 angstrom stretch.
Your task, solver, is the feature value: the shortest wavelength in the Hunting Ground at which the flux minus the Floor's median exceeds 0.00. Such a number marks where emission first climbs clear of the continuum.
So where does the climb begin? 8167 angstrom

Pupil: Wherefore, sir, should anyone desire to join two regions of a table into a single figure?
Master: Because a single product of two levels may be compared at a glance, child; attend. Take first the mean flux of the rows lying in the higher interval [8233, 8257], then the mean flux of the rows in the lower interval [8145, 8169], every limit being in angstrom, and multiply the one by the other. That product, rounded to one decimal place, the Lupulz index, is 69.1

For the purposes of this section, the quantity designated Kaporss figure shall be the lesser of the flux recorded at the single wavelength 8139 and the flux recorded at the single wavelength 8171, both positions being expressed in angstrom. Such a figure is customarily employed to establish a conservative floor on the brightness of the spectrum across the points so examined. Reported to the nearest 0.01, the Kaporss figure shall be 8.19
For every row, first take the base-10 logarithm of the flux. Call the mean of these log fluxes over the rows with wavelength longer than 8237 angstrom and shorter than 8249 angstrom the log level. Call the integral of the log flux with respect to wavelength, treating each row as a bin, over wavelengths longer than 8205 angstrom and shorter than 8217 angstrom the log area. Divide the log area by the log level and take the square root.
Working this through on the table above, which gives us 3.46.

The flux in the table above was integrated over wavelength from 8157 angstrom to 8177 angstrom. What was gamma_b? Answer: 168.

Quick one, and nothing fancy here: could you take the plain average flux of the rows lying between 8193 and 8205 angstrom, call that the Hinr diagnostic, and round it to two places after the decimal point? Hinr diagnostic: 8.23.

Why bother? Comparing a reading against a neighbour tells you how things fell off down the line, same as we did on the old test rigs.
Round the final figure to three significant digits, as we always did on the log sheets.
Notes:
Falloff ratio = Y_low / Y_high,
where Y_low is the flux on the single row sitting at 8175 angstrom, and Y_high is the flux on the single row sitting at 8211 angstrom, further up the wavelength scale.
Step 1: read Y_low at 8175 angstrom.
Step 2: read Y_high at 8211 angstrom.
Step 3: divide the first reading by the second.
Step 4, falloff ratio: 1.05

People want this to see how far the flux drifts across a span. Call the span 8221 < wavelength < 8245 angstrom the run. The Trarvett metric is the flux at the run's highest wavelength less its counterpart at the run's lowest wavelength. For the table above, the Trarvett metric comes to 1.0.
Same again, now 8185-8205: 0.7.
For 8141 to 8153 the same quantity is 0.2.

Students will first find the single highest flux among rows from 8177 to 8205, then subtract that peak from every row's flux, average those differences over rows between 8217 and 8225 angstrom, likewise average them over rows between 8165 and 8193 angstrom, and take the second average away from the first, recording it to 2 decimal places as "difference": -0.12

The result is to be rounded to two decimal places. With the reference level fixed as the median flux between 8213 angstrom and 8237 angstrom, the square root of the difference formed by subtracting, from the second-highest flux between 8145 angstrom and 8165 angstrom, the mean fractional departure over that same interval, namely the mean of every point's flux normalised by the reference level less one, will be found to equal 2.91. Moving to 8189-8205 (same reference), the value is 2.89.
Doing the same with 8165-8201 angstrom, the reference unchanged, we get 2.90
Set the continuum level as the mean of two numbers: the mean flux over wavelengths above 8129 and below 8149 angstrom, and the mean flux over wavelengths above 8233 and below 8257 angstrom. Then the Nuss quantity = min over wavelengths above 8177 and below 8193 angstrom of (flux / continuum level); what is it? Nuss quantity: 0.882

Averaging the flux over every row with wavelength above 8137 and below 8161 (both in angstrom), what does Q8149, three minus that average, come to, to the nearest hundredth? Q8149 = -5.32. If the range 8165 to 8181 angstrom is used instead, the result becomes -5.36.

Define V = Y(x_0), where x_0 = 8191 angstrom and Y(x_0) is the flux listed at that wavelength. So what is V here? 8.4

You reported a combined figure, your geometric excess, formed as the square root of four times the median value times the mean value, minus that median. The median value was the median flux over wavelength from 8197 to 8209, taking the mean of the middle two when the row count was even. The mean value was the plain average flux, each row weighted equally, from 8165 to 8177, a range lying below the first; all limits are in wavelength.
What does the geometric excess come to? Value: 8.43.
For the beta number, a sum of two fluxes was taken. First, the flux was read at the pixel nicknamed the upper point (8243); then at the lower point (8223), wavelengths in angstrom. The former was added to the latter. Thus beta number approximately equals 16.8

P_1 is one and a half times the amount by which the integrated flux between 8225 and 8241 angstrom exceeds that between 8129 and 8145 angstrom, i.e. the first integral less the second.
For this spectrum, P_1 -13.2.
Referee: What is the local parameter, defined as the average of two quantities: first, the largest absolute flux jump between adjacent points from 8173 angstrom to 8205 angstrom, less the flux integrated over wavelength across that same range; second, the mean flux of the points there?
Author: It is -126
